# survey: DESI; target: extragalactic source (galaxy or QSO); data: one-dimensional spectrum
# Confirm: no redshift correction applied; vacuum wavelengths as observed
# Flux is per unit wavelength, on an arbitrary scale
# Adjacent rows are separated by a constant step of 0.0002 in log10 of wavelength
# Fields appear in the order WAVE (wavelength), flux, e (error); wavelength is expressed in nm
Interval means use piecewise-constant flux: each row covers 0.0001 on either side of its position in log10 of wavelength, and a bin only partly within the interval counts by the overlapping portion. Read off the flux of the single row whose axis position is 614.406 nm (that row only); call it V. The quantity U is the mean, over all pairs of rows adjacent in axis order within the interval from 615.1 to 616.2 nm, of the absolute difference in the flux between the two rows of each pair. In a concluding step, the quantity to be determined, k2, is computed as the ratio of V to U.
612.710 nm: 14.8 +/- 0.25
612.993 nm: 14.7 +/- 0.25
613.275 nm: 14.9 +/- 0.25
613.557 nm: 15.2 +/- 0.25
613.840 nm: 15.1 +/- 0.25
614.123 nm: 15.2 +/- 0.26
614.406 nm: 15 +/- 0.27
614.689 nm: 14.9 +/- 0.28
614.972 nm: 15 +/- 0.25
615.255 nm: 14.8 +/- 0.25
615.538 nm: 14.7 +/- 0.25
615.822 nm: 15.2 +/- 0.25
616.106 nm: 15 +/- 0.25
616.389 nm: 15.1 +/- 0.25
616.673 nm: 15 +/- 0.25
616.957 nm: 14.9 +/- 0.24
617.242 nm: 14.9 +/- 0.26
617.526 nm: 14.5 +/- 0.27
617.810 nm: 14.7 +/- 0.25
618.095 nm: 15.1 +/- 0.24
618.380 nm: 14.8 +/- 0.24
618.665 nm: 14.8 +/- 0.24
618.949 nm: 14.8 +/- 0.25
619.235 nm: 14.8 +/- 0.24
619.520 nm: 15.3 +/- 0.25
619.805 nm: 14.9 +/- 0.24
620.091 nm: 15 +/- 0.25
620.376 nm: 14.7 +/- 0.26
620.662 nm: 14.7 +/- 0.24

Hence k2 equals 56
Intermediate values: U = 0.27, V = 15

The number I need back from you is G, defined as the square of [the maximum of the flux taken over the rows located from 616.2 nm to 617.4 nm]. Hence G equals 228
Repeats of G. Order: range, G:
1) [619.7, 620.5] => 225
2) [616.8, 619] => 228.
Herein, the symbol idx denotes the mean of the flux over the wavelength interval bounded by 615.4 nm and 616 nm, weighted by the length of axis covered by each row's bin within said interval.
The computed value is 14.9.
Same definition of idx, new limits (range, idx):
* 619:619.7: 15.0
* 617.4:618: 14.6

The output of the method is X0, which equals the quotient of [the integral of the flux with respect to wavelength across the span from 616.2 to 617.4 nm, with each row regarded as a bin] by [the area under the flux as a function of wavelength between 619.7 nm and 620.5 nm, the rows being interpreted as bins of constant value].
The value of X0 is 1.5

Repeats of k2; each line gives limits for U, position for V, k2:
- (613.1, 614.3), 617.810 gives 88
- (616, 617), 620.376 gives 147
